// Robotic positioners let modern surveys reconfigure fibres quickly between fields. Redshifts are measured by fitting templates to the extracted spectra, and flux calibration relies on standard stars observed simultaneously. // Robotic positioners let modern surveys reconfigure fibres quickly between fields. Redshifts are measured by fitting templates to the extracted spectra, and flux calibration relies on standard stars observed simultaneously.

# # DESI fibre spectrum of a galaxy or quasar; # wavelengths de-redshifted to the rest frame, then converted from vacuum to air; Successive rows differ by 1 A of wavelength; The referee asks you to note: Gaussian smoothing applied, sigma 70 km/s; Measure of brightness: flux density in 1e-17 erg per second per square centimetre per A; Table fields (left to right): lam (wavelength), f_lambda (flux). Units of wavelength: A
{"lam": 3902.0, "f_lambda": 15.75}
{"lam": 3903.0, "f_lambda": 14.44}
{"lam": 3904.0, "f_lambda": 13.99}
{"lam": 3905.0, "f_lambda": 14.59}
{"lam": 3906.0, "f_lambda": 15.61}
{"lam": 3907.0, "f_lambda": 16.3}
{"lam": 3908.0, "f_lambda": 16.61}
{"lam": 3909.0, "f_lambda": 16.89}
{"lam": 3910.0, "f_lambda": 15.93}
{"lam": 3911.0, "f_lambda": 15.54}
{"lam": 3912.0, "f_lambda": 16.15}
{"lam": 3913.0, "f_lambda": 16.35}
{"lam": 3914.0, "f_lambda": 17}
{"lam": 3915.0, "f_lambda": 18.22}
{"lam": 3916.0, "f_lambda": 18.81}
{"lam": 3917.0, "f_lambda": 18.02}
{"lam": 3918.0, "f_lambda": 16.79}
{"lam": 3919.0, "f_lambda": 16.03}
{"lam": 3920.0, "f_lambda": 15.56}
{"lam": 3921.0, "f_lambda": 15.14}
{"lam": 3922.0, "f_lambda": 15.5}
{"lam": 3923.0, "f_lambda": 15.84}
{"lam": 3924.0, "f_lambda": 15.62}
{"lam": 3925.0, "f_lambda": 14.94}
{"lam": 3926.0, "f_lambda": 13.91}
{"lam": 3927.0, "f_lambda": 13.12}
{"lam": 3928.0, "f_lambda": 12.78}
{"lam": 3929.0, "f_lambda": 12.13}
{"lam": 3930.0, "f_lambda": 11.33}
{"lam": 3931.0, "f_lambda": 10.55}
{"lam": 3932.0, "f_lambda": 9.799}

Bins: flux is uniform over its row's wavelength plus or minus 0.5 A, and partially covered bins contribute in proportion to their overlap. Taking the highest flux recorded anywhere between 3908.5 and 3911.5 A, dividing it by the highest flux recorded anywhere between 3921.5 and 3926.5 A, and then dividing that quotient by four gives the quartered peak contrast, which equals 0.267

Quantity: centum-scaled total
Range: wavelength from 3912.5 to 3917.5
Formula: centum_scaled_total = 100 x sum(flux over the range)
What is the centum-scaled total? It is 8840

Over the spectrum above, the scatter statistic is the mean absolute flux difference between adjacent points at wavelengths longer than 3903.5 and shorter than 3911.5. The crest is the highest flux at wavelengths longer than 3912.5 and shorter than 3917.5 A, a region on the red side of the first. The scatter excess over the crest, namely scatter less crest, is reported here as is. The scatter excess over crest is -18.2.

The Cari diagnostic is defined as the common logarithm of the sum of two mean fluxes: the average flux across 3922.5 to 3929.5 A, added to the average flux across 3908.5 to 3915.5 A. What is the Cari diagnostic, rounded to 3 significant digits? 1.49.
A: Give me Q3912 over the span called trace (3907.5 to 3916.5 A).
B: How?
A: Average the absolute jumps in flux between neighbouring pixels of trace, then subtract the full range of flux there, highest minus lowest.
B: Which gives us -2.7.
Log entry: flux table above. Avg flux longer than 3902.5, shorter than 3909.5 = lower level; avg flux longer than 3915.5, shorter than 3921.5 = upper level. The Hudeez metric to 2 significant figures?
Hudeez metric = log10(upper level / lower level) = 0.033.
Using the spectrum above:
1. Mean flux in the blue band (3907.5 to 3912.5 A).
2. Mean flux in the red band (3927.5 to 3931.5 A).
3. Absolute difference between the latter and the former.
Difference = 4.5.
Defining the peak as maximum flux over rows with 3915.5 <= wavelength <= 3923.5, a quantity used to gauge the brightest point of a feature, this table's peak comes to 18.81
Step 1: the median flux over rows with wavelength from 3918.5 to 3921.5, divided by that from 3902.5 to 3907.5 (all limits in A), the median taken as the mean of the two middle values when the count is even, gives 1.07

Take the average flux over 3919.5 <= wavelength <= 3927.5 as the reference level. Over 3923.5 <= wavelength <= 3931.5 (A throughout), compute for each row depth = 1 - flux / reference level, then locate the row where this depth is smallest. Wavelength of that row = 3924.0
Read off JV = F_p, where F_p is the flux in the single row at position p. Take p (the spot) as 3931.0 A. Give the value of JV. 10.55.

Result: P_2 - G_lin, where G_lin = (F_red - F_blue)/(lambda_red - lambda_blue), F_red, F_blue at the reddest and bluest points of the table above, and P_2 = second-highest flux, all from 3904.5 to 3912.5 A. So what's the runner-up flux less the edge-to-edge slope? 16.4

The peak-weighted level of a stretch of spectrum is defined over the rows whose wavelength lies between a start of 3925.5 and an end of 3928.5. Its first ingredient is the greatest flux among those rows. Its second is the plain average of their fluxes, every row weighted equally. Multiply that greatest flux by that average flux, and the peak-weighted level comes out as 185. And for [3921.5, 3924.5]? 248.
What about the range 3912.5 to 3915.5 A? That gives 313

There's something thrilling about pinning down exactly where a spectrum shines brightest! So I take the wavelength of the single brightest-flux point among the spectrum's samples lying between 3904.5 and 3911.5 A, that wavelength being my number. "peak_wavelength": 3909.0 A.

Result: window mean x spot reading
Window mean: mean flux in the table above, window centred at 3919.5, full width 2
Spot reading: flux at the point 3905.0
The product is 230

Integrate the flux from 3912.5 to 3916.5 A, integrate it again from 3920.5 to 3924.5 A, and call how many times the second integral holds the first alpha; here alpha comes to 0.88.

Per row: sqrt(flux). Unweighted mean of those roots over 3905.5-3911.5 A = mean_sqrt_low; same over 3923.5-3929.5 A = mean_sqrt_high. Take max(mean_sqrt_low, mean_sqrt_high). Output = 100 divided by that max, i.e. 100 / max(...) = 24.9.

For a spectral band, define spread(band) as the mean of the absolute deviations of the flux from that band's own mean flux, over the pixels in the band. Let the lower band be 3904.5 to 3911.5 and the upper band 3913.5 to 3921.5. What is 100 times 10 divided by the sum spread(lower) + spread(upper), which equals 607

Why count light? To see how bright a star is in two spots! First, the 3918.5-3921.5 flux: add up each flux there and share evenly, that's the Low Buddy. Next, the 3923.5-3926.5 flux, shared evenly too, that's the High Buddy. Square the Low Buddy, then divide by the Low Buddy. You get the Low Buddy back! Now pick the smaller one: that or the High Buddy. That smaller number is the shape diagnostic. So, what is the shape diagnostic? 14.8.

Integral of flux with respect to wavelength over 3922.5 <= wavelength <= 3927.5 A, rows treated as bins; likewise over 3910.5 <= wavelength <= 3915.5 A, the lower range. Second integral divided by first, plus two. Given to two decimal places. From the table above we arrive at 3.13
